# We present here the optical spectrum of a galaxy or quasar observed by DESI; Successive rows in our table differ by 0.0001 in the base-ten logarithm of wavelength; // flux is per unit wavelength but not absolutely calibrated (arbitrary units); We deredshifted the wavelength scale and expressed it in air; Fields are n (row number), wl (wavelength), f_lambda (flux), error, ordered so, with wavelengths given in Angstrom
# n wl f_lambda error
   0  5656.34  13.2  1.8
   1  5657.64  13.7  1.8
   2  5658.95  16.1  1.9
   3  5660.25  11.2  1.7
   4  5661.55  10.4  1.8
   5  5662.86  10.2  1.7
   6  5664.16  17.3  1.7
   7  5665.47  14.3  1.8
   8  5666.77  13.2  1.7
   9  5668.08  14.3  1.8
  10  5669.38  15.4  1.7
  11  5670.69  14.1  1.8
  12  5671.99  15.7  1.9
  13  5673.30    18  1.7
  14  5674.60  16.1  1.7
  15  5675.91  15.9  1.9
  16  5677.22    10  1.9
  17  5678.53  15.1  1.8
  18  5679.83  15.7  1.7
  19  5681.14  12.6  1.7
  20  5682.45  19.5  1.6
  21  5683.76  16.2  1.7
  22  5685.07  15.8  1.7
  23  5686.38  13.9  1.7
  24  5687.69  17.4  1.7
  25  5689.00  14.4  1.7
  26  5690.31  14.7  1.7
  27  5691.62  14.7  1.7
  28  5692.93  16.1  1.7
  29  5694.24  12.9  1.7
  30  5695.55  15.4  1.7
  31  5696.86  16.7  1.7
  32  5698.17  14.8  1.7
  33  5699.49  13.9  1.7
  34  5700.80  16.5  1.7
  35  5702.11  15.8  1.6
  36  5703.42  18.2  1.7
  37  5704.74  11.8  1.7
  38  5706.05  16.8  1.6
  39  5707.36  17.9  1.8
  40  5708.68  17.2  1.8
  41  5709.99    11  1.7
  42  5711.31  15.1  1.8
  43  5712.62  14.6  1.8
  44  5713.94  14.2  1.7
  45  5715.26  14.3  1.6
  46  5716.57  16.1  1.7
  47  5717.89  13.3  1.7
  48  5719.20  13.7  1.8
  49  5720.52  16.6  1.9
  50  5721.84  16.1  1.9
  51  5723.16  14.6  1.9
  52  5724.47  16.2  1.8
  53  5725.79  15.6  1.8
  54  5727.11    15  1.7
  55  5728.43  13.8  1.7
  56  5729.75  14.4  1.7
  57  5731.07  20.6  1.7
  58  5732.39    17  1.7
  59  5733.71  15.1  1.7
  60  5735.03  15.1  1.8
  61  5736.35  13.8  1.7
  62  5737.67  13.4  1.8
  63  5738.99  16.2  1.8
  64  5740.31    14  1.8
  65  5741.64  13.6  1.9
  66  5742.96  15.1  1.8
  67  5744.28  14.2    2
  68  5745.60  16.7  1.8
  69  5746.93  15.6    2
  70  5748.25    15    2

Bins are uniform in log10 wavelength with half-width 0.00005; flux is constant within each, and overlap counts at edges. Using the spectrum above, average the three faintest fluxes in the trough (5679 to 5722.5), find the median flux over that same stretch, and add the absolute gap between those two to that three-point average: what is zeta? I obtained 15.4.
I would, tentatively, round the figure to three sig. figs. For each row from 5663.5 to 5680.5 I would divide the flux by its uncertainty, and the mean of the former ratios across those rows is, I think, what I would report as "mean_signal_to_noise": 8.48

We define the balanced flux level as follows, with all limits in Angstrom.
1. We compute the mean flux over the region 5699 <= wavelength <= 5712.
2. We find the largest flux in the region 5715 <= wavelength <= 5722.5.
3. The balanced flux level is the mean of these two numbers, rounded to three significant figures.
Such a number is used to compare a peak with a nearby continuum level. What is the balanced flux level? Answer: 16.0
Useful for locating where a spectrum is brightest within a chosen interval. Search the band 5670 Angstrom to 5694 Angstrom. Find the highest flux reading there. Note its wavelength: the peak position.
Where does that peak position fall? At 5682.45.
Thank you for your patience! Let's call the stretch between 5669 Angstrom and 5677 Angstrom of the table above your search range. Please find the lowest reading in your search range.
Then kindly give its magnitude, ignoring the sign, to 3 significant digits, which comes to 14.1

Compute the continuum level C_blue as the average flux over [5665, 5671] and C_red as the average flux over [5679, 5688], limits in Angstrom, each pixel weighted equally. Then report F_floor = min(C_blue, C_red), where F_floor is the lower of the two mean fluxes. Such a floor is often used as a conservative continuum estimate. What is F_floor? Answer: 14.3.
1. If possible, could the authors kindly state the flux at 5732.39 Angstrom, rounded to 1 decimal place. 17.0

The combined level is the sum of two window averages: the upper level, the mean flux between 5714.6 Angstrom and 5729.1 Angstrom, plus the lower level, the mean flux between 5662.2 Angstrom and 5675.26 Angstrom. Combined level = 29.89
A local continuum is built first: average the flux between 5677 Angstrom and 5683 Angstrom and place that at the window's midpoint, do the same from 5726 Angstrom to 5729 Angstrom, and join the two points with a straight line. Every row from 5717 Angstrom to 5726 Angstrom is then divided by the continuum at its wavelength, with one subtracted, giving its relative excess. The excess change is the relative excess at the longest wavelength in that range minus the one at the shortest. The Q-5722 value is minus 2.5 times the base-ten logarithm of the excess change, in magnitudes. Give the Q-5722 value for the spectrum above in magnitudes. 2.0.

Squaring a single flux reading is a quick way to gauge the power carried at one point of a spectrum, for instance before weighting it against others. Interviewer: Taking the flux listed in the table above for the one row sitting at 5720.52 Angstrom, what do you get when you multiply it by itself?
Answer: 276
